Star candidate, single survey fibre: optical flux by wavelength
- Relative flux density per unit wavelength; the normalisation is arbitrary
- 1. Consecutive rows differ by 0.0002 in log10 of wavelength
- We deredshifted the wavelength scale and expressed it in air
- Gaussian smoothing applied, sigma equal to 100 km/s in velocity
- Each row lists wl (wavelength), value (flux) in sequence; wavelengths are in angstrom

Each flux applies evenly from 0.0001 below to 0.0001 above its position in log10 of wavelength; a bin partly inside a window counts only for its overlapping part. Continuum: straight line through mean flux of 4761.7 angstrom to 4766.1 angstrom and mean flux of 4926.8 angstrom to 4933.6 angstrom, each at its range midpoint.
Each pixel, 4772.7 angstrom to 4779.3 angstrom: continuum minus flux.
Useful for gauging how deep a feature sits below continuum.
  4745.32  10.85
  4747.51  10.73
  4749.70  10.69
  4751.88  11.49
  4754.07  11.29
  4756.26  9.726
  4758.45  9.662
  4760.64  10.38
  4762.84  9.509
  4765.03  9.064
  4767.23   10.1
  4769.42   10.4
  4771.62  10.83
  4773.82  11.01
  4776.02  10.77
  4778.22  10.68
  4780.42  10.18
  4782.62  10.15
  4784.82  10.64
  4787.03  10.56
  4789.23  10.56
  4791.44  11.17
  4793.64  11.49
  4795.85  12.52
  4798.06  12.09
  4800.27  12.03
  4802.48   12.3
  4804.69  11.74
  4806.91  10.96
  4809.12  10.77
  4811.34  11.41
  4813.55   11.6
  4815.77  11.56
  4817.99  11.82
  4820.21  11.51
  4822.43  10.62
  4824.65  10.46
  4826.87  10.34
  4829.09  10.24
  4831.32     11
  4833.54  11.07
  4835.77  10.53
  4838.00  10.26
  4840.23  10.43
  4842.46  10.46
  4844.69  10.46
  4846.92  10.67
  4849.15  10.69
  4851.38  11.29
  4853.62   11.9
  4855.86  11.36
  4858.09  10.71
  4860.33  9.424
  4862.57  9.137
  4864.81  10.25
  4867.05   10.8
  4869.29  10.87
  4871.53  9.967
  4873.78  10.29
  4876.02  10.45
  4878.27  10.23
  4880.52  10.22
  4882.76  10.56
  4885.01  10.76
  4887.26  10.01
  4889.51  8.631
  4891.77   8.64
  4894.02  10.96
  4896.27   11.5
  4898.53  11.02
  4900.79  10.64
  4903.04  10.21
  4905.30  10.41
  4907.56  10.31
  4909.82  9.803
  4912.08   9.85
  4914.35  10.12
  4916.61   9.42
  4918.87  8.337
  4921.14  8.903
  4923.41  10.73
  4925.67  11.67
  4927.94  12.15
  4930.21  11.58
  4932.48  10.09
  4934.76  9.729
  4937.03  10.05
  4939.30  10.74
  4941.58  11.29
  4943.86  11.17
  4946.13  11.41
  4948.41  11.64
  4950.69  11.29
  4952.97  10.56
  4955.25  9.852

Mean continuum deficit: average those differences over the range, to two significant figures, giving -1.4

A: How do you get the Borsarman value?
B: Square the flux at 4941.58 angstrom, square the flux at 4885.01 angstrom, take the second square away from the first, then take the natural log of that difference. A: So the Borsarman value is 2.46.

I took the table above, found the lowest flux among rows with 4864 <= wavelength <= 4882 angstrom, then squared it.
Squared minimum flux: 99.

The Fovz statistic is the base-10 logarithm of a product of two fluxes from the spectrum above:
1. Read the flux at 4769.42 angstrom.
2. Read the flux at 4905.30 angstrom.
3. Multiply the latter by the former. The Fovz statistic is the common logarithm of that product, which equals 2.03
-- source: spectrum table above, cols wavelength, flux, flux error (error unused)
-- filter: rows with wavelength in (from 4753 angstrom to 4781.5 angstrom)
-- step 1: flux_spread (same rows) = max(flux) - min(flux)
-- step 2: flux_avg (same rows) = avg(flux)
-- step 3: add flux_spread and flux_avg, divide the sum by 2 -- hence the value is 6.3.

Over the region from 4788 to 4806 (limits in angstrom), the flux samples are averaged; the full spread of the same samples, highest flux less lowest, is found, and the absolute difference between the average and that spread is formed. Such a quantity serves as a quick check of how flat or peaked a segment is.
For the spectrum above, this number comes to 9.8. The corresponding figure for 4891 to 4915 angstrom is 7.5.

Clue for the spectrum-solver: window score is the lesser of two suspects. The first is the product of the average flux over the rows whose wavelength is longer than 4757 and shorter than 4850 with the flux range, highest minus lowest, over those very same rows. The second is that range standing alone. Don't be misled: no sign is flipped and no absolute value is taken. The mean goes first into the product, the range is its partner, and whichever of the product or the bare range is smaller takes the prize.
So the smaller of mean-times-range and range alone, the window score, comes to 3.5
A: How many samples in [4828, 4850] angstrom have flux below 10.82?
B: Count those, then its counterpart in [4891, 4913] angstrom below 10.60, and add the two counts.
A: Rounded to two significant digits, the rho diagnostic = 14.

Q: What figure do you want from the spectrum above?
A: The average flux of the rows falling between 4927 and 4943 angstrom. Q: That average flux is 10.8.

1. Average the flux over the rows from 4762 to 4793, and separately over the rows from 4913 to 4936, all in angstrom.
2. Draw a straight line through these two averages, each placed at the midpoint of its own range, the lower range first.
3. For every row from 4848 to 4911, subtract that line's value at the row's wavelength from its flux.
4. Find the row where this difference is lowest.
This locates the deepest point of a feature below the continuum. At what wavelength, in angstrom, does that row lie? 4889.51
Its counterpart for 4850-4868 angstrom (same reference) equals 4862.57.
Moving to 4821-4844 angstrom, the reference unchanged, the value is 4829.09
